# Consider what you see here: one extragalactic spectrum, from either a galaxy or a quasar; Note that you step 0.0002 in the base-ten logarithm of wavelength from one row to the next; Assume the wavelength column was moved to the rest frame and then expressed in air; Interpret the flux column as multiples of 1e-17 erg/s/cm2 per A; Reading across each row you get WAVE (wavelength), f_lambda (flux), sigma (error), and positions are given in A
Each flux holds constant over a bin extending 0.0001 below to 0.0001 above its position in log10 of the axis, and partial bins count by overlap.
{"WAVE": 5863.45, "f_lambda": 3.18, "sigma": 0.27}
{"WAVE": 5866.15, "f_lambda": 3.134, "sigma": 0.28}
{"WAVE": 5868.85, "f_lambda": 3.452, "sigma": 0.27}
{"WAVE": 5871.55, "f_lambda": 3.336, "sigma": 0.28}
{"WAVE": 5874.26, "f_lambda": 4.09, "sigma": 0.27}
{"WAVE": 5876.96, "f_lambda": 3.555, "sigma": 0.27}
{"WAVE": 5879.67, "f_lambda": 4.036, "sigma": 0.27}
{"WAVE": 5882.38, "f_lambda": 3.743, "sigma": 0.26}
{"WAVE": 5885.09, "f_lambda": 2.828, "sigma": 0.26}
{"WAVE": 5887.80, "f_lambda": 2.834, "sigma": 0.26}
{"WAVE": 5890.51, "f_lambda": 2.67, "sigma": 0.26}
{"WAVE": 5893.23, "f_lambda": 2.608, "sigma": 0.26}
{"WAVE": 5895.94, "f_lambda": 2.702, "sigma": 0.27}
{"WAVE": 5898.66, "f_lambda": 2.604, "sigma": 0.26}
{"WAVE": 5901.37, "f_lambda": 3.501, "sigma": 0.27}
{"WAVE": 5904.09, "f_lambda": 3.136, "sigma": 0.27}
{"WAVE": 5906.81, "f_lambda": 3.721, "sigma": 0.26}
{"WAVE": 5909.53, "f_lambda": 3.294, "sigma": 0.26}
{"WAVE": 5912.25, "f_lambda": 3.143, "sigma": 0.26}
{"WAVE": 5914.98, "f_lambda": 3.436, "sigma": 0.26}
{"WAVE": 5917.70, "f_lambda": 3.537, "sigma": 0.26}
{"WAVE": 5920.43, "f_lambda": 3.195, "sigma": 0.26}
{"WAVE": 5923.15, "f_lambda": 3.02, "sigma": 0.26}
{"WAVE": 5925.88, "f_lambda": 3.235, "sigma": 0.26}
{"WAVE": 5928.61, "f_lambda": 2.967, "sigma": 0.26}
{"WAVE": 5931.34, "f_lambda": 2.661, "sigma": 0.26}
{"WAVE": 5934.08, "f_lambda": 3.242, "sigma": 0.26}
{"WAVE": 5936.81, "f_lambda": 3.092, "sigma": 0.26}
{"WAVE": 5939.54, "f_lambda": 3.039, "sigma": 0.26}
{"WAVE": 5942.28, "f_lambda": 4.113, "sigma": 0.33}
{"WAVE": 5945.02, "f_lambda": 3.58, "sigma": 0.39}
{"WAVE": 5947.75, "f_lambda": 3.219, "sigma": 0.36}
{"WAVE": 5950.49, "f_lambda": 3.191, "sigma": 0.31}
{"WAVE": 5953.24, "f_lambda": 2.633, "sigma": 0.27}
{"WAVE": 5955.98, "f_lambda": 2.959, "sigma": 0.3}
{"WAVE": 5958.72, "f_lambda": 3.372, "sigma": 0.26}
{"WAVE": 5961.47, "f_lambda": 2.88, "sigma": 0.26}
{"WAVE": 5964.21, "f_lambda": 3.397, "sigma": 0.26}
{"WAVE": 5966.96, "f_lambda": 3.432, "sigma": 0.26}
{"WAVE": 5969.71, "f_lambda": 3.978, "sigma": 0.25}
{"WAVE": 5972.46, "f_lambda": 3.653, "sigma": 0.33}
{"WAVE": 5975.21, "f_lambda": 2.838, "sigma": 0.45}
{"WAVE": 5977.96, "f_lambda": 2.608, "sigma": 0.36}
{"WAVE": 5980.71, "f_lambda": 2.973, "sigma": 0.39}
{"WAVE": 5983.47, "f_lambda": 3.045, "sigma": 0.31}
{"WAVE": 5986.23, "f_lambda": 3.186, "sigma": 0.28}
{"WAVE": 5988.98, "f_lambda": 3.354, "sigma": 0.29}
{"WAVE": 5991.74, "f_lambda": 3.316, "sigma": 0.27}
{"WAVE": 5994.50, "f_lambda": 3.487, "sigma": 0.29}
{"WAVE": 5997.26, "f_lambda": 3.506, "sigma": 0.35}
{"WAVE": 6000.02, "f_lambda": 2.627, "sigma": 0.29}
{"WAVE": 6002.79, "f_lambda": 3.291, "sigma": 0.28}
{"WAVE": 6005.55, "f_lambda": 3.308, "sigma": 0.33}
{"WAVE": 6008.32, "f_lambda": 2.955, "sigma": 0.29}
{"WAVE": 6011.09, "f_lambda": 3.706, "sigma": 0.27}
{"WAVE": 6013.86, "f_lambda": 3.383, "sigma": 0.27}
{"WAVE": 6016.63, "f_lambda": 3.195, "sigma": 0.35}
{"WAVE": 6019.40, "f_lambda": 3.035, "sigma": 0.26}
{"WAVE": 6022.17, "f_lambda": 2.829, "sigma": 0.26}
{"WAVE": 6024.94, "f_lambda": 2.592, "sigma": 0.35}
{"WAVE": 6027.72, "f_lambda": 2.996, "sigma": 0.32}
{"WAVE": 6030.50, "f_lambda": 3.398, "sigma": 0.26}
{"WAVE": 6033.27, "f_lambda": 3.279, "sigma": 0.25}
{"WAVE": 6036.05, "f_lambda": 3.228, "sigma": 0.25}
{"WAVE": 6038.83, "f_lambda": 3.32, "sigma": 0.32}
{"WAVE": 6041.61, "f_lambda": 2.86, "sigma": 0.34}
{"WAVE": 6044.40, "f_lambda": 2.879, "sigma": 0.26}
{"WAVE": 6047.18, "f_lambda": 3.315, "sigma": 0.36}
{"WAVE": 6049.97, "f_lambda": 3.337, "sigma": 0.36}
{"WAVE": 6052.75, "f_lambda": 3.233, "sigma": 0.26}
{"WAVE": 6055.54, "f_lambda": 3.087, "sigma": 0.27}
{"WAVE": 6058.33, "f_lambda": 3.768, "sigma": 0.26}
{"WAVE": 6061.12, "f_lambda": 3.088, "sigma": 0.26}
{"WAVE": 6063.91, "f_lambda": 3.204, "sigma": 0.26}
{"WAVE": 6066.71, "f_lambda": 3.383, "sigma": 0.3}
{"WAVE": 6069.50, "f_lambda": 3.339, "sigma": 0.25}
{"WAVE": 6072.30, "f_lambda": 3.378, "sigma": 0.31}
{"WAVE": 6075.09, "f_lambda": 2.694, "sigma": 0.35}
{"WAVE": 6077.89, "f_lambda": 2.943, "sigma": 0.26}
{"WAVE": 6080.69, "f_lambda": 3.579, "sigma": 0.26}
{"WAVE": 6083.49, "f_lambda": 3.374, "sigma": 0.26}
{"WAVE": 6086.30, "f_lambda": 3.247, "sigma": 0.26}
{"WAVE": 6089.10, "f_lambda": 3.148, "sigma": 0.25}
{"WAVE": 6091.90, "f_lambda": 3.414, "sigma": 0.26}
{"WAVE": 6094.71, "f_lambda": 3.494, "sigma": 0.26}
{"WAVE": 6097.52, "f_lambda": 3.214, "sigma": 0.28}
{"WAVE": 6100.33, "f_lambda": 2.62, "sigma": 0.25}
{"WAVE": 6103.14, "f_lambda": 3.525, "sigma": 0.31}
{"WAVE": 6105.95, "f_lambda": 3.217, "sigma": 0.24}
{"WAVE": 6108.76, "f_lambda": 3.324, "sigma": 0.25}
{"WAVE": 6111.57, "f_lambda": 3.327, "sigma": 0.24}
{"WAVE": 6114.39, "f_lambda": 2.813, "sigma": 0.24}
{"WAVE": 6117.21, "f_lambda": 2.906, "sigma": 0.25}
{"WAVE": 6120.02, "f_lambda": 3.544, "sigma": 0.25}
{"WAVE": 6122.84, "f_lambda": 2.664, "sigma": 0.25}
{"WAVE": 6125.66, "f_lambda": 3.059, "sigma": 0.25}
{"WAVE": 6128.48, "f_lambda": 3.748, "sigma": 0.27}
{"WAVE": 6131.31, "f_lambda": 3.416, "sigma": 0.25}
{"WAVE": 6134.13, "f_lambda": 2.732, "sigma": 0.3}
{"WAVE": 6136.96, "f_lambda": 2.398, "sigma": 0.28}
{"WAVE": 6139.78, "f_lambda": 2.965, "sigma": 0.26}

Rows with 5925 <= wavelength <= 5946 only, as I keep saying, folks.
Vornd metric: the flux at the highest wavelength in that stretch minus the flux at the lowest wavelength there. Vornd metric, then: 0.3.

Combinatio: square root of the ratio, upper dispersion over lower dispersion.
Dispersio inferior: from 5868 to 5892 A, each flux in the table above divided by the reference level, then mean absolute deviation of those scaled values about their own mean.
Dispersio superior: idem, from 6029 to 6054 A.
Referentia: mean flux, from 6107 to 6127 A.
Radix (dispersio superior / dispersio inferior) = 0.59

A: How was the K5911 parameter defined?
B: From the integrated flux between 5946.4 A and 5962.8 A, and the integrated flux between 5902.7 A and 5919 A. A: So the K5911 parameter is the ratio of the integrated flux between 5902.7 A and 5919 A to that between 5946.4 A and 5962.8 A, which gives 1.10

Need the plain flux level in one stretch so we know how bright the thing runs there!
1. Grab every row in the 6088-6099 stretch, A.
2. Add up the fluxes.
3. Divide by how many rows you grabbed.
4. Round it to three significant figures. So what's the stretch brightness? 3.32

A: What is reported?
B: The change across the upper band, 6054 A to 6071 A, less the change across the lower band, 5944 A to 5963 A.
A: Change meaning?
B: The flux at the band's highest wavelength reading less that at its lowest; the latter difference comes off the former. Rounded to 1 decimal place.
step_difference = 1.0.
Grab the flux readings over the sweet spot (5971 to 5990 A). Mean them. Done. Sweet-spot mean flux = 3.09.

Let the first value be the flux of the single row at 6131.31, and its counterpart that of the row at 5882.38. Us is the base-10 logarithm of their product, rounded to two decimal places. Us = 1.11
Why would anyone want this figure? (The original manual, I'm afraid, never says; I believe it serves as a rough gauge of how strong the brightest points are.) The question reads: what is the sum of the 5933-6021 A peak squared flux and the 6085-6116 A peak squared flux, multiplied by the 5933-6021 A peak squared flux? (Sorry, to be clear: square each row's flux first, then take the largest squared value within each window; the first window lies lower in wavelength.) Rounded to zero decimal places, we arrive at 496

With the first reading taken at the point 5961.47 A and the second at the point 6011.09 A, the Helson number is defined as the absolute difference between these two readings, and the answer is 0.83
